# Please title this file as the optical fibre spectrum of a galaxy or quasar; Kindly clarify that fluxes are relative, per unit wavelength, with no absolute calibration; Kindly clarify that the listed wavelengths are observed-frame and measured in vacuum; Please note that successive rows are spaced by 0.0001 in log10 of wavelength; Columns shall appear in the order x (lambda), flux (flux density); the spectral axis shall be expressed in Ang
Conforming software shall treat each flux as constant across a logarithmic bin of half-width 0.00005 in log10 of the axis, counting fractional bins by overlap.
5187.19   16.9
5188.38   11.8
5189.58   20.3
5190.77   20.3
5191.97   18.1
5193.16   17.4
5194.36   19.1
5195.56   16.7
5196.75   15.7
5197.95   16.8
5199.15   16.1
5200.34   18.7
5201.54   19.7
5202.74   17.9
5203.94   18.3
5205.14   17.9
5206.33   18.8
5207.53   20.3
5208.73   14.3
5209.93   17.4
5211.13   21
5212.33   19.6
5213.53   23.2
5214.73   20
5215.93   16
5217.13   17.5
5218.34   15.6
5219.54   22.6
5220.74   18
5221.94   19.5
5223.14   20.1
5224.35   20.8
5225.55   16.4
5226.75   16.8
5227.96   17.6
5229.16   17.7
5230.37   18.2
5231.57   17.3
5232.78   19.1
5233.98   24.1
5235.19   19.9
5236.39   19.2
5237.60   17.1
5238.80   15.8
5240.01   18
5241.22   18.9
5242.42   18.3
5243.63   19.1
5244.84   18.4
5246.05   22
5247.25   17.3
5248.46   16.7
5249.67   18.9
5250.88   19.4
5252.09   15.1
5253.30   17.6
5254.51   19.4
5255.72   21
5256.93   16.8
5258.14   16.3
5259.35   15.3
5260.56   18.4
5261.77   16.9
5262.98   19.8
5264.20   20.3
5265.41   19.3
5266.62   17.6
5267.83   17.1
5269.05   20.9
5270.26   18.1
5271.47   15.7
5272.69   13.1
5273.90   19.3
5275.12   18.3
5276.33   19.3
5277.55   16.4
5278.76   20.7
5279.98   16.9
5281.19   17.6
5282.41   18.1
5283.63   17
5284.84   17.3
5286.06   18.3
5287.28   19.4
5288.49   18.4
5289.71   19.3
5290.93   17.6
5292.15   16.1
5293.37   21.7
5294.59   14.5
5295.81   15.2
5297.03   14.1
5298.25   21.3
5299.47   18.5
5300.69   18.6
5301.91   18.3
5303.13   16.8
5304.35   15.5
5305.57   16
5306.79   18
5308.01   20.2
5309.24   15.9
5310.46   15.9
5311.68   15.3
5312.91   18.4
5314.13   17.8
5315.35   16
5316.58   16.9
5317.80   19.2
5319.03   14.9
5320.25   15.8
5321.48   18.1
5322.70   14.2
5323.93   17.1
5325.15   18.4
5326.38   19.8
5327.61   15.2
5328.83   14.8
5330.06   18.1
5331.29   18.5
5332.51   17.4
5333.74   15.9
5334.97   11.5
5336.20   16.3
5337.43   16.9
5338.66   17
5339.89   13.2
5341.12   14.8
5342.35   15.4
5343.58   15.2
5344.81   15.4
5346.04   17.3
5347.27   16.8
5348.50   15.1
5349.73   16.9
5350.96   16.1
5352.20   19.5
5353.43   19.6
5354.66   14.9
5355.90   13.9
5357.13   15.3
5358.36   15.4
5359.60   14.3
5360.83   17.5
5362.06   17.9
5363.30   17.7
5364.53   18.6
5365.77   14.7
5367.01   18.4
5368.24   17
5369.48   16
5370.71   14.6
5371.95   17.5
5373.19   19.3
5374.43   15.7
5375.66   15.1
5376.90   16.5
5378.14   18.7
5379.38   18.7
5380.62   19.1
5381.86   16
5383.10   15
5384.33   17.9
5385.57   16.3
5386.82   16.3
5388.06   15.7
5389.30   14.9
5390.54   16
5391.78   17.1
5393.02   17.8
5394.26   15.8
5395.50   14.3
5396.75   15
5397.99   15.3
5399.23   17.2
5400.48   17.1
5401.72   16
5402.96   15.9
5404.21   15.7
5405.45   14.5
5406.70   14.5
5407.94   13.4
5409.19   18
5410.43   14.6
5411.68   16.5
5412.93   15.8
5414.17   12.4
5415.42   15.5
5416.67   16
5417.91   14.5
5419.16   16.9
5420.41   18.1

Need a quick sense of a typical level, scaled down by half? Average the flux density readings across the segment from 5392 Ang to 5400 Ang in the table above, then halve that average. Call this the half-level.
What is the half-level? 8.0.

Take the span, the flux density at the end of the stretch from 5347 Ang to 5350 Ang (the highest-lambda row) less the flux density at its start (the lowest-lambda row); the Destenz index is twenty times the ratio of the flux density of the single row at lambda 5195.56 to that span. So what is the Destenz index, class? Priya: 3340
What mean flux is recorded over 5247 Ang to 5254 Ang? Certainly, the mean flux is 17.5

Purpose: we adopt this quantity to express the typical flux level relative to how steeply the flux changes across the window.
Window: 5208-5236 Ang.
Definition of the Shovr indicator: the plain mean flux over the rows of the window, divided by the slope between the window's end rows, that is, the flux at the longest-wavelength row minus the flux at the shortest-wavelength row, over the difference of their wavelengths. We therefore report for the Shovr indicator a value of 89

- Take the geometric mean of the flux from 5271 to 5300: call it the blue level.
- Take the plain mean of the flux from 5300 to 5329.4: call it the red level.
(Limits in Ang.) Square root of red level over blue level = 0.98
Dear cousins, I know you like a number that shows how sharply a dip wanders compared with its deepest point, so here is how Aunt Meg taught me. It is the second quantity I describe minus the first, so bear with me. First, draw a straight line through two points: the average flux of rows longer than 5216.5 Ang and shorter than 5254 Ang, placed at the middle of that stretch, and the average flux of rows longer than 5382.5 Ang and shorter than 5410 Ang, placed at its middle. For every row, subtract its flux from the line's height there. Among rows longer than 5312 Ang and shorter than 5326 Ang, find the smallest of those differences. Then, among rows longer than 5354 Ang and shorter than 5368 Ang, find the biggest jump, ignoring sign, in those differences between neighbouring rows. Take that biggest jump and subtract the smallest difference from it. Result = 5.9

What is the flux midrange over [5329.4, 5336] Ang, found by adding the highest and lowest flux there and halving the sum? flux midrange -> 15.0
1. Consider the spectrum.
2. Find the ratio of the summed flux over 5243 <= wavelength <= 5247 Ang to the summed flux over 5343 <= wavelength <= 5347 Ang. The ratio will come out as 1.24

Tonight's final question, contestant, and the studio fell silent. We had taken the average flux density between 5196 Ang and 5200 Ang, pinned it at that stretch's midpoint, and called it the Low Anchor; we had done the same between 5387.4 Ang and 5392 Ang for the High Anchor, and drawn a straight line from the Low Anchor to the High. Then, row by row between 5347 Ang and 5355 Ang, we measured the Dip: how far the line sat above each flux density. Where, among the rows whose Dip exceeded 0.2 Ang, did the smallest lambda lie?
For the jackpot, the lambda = 5348.50 Ang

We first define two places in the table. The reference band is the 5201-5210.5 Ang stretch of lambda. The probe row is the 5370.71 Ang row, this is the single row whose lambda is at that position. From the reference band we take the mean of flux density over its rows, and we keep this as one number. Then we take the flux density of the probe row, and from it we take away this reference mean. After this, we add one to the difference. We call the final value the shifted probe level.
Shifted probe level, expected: -2.5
